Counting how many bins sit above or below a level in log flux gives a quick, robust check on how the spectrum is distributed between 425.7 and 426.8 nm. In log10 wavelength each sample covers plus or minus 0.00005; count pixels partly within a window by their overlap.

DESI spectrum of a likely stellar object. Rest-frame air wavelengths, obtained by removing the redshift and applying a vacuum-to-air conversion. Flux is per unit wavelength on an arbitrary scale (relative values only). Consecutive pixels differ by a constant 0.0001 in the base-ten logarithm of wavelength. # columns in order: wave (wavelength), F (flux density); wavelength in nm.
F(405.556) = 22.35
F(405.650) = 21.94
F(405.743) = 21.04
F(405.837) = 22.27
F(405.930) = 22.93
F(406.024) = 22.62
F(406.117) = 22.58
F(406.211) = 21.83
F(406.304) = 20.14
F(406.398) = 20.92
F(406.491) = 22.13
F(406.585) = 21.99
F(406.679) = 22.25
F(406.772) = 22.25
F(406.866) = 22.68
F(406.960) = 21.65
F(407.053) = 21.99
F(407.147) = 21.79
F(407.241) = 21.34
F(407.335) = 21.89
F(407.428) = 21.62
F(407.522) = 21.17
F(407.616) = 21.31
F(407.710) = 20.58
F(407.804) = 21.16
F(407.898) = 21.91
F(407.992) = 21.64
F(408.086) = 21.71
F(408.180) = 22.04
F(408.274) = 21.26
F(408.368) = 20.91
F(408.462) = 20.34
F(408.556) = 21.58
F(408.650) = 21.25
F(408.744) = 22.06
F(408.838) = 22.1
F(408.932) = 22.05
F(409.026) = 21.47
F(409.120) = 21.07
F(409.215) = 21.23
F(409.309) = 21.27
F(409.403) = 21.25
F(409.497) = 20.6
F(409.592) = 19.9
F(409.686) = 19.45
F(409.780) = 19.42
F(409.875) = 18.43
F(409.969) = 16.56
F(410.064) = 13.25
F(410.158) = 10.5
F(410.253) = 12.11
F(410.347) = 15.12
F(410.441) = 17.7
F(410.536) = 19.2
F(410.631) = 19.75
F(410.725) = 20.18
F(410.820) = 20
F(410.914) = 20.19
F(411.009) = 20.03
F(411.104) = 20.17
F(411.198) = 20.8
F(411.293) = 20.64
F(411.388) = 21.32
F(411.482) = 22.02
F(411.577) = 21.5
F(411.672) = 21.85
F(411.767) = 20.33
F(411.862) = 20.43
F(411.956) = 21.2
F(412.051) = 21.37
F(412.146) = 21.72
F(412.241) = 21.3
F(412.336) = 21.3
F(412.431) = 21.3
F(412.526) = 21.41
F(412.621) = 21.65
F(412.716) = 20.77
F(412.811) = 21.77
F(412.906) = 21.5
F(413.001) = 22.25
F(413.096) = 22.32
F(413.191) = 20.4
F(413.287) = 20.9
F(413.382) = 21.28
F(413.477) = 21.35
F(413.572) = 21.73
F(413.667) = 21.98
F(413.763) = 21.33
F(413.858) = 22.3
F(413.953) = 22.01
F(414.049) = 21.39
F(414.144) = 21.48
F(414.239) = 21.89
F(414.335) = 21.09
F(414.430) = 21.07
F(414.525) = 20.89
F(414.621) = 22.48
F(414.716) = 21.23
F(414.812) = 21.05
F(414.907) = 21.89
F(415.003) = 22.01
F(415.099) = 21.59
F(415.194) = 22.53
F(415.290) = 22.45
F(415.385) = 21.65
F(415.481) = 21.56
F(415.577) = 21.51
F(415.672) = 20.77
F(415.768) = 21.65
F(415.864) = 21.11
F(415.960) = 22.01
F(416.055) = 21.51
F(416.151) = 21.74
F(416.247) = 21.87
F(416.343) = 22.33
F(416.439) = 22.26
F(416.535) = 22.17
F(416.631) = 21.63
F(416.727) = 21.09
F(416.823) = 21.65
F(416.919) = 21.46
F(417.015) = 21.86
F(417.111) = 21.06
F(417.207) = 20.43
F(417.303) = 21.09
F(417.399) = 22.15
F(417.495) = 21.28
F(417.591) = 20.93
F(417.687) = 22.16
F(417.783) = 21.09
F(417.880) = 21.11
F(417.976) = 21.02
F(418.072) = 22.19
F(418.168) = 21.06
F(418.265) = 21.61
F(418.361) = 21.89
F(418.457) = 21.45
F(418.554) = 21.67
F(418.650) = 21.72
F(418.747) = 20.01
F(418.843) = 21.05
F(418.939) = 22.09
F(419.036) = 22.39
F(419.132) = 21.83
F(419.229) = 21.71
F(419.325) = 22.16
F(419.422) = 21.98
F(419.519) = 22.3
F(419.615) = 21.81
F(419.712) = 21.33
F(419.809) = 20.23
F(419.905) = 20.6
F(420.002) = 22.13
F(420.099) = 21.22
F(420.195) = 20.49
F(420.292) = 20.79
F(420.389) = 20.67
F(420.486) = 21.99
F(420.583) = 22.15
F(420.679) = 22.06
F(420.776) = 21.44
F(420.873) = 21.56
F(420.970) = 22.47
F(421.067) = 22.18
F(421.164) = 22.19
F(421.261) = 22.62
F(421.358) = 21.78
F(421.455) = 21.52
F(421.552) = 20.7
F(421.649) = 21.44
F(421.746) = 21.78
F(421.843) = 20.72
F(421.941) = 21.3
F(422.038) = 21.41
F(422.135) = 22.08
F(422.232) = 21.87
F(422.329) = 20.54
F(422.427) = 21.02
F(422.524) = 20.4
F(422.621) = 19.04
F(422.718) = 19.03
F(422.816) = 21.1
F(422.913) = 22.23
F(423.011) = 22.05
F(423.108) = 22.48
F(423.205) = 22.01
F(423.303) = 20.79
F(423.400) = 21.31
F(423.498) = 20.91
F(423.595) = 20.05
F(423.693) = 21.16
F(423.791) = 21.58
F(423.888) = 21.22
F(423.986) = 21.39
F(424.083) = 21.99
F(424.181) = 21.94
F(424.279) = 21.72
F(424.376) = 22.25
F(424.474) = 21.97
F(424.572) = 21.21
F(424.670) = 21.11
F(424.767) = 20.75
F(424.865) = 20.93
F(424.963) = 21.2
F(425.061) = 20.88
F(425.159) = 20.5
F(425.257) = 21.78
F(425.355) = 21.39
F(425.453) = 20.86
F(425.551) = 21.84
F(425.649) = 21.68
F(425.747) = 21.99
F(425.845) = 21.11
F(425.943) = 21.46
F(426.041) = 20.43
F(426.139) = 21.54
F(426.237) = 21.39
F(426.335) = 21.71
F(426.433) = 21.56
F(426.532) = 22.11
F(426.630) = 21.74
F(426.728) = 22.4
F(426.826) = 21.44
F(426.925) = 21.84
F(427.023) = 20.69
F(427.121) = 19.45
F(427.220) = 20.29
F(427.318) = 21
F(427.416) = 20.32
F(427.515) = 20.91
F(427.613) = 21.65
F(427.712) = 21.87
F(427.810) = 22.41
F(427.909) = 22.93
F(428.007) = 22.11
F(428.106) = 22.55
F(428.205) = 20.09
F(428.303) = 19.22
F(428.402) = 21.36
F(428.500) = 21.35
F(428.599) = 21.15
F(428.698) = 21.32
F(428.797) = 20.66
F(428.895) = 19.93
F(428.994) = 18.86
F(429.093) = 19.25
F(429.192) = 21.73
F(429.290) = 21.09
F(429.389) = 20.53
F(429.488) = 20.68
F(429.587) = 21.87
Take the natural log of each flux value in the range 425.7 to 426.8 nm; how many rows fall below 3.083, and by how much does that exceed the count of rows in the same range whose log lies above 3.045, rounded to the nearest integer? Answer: -2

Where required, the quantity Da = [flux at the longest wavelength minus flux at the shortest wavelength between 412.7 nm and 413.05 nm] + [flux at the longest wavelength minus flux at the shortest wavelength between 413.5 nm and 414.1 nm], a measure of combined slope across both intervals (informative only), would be 1.1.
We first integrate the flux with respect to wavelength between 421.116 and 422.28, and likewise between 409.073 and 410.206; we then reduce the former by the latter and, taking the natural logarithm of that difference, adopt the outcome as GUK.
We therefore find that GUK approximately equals 1.4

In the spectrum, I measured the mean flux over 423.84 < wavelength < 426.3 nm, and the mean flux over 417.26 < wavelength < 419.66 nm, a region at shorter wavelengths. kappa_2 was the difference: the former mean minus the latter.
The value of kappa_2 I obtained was -0.21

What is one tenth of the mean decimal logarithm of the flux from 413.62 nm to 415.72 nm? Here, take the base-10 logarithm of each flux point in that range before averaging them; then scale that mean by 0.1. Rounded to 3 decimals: 0.134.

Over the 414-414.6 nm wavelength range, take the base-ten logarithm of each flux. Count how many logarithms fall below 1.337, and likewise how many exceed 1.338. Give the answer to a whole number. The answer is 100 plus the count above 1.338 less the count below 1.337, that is 96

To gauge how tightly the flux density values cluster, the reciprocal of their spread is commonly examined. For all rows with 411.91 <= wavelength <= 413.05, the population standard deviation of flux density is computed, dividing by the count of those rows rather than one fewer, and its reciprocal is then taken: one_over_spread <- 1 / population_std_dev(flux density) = 2.9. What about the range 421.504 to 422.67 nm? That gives 1.3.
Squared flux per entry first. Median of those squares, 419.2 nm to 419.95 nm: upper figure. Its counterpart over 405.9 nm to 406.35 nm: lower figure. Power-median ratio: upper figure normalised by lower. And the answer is 0.93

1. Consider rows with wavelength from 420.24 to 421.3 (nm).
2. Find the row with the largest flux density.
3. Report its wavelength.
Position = 421.261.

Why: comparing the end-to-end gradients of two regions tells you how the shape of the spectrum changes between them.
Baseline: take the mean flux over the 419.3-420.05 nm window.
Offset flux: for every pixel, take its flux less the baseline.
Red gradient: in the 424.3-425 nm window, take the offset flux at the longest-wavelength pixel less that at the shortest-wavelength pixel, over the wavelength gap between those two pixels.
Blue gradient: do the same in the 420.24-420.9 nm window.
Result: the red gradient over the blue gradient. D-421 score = -1.3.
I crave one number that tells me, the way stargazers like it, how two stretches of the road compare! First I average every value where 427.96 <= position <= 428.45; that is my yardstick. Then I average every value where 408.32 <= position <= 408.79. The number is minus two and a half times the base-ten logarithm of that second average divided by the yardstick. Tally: -0.01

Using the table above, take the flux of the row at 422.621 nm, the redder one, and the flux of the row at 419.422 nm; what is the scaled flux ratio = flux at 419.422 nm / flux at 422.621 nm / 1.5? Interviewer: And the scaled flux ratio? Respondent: 0.770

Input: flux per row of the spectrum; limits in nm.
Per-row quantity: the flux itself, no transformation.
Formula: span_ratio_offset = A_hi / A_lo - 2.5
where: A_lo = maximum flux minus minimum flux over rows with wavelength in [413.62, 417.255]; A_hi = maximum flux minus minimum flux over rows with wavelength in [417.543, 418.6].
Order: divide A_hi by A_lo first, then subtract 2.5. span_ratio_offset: -1.9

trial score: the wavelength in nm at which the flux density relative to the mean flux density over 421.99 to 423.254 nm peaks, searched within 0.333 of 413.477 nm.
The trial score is 413.667 nm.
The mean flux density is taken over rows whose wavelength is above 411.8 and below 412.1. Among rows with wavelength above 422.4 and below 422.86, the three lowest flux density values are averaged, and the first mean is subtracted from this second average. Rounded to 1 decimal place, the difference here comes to -1.5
